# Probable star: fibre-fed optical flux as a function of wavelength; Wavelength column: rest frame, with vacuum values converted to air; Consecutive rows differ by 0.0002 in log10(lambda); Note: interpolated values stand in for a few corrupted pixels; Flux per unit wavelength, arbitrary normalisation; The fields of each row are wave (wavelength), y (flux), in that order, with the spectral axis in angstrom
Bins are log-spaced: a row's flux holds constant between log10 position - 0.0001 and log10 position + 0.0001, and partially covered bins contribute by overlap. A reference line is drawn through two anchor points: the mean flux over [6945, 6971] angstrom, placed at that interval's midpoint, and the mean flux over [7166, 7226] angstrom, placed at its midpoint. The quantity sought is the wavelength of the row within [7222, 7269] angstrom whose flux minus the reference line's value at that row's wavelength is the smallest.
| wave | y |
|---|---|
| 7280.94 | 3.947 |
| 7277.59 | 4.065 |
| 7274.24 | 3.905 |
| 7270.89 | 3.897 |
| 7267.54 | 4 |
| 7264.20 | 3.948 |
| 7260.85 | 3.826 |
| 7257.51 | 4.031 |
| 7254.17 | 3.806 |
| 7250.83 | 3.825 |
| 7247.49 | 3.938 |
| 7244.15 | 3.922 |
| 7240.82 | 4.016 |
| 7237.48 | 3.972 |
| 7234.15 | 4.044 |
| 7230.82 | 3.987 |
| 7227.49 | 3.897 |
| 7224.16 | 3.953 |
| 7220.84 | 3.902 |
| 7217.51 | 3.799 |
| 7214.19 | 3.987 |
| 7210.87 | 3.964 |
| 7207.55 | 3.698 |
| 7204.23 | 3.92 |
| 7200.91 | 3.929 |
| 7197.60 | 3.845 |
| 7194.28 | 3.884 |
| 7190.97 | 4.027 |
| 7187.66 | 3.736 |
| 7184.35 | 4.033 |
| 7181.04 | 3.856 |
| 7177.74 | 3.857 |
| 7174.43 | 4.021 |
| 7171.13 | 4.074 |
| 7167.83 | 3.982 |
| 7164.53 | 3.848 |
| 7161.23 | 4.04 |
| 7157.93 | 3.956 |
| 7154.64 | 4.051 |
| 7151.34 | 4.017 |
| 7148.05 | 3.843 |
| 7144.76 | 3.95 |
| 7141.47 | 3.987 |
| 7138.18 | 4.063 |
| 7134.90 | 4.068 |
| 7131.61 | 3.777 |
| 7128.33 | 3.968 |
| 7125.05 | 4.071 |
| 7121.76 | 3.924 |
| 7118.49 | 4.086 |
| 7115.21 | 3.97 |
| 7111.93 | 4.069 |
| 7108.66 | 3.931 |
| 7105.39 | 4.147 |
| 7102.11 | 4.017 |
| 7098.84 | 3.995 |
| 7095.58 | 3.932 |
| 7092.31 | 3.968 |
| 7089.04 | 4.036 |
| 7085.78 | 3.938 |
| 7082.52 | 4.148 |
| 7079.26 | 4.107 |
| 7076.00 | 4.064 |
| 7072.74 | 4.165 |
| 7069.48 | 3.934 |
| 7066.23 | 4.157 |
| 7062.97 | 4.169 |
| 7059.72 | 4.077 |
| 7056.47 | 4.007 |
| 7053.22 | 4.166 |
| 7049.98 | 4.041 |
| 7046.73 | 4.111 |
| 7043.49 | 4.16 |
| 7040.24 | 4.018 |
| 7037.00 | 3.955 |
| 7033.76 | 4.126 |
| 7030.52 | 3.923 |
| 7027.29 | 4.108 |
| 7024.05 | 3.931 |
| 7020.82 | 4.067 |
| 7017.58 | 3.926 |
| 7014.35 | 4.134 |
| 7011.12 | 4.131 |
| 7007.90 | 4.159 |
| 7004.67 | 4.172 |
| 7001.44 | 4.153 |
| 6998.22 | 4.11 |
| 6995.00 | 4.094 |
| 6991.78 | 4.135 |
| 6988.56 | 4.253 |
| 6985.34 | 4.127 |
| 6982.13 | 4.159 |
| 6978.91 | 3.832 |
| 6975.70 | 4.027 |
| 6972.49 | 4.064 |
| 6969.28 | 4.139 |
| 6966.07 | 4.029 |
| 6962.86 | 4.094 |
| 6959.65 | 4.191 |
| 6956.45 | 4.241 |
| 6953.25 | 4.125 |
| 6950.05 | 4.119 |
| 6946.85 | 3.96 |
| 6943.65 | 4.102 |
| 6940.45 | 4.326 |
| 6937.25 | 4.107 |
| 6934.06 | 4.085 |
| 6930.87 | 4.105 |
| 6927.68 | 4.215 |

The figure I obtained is 7254.17 angstrom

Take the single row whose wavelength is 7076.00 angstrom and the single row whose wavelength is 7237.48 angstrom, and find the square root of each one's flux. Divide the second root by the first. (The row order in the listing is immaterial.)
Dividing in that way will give 0.99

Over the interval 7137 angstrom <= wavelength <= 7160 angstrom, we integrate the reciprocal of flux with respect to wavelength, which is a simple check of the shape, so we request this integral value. 5.8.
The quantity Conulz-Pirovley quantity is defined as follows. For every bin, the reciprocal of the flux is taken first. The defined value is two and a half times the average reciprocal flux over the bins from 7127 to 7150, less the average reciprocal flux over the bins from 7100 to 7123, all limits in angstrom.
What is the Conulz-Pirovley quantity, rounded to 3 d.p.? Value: 0.384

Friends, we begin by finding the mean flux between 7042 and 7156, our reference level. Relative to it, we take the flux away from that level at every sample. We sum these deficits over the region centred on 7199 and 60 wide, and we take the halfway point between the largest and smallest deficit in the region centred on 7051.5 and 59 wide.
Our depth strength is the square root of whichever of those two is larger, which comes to 1.48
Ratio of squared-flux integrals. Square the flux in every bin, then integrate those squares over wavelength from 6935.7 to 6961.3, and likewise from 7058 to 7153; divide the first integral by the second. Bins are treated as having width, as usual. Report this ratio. 0.29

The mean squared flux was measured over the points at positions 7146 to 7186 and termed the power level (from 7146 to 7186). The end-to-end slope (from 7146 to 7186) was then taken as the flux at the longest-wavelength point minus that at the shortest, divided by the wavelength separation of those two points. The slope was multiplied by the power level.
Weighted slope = 0.08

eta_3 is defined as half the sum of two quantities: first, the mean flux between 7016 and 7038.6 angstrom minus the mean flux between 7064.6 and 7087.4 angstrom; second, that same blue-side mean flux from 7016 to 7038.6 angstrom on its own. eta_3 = 1.97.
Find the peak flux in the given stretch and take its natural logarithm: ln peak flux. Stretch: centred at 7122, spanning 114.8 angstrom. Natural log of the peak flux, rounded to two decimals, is 1.43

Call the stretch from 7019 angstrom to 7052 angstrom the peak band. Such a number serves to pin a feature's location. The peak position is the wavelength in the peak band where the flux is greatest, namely 7043.49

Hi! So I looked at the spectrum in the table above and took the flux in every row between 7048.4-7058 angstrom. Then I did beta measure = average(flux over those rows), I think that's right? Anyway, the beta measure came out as 4.07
